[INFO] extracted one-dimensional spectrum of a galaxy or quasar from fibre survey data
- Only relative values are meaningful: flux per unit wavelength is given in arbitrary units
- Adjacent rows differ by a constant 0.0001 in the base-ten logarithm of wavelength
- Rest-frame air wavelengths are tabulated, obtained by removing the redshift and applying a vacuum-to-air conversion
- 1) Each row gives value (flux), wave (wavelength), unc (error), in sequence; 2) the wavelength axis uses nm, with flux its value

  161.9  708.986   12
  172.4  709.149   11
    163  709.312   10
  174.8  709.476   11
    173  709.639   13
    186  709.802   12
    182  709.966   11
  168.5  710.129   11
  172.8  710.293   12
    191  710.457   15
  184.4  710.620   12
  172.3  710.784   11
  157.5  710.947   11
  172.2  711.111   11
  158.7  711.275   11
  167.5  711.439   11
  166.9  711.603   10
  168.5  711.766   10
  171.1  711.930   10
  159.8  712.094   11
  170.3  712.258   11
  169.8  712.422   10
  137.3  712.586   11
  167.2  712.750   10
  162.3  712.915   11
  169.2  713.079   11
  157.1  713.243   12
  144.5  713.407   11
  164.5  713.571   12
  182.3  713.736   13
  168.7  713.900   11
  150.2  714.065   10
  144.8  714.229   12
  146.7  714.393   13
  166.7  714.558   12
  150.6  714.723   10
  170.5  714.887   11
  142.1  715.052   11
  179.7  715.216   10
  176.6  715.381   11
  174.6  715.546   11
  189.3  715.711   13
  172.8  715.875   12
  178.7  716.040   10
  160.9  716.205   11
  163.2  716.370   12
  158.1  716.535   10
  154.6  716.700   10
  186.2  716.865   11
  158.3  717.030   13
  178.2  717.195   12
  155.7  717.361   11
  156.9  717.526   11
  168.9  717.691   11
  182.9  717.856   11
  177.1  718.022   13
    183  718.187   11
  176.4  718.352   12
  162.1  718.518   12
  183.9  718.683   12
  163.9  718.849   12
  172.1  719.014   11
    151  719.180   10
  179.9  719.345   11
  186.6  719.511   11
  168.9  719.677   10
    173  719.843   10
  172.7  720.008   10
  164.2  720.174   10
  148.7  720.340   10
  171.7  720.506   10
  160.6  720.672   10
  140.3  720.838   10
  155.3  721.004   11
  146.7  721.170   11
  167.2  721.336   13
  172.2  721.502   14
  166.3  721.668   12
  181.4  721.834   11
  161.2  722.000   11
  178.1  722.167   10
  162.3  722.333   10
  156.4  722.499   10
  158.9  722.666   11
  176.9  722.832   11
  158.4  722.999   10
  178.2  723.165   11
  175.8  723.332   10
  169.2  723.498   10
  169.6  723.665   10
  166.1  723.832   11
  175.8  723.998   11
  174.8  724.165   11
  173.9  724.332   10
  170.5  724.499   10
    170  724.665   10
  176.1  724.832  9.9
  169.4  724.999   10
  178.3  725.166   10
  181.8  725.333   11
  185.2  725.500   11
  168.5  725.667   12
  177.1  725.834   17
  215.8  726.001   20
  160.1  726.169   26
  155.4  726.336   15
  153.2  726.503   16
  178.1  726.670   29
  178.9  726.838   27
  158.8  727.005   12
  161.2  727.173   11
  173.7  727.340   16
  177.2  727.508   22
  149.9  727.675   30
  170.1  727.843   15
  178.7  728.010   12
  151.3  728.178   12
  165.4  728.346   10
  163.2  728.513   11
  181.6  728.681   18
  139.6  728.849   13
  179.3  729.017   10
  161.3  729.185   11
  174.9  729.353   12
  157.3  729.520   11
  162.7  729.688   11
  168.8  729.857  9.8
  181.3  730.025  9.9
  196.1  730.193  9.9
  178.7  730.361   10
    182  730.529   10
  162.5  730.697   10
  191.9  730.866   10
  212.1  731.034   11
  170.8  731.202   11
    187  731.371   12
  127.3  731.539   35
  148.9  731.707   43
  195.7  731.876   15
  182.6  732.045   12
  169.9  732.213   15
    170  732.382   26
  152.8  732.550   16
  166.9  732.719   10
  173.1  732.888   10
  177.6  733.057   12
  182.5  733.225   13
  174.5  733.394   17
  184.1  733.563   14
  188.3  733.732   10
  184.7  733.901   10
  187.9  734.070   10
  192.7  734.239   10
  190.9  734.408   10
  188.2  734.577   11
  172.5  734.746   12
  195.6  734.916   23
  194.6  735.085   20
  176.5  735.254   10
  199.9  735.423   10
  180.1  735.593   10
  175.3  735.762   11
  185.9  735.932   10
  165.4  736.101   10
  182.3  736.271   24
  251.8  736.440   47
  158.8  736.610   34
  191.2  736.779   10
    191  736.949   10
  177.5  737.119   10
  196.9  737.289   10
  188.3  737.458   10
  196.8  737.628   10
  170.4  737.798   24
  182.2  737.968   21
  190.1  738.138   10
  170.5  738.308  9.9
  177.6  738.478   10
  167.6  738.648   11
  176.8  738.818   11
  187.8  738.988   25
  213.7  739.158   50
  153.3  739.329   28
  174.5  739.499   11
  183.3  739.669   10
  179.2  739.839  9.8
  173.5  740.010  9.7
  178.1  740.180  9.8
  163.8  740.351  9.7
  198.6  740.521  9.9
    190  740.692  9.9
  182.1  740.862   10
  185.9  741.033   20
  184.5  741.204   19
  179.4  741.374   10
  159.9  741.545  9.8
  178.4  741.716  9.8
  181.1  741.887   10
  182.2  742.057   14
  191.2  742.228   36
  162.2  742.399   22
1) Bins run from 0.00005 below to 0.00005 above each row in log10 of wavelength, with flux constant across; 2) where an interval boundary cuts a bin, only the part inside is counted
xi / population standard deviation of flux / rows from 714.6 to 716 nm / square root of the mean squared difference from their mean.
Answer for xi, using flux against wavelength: 15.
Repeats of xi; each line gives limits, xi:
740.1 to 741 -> 12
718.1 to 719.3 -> 11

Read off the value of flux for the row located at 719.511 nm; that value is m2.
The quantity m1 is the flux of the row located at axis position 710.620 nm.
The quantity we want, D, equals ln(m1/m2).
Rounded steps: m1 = 184.4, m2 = 186.6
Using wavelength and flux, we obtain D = -0.012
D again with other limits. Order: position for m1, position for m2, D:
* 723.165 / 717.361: 0.135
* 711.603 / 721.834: -0.083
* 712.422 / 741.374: -0.055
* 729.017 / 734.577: -0.048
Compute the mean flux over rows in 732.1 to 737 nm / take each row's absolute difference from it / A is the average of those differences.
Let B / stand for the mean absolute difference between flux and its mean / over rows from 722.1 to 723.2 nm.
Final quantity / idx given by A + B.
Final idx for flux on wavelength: 20.6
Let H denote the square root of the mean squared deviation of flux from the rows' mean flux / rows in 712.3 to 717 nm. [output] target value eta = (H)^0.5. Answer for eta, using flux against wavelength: 3.69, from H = 13.6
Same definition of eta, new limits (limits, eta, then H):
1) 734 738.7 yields 4.07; 16.5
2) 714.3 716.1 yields 3.79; 14.4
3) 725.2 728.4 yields 3.89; 15.2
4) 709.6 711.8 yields 3.08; 9.5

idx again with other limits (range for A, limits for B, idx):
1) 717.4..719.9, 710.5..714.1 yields 16.6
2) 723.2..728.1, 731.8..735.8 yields 17.1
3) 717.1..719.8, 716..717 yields 19.7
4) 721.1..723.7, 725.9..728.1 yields 20.4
